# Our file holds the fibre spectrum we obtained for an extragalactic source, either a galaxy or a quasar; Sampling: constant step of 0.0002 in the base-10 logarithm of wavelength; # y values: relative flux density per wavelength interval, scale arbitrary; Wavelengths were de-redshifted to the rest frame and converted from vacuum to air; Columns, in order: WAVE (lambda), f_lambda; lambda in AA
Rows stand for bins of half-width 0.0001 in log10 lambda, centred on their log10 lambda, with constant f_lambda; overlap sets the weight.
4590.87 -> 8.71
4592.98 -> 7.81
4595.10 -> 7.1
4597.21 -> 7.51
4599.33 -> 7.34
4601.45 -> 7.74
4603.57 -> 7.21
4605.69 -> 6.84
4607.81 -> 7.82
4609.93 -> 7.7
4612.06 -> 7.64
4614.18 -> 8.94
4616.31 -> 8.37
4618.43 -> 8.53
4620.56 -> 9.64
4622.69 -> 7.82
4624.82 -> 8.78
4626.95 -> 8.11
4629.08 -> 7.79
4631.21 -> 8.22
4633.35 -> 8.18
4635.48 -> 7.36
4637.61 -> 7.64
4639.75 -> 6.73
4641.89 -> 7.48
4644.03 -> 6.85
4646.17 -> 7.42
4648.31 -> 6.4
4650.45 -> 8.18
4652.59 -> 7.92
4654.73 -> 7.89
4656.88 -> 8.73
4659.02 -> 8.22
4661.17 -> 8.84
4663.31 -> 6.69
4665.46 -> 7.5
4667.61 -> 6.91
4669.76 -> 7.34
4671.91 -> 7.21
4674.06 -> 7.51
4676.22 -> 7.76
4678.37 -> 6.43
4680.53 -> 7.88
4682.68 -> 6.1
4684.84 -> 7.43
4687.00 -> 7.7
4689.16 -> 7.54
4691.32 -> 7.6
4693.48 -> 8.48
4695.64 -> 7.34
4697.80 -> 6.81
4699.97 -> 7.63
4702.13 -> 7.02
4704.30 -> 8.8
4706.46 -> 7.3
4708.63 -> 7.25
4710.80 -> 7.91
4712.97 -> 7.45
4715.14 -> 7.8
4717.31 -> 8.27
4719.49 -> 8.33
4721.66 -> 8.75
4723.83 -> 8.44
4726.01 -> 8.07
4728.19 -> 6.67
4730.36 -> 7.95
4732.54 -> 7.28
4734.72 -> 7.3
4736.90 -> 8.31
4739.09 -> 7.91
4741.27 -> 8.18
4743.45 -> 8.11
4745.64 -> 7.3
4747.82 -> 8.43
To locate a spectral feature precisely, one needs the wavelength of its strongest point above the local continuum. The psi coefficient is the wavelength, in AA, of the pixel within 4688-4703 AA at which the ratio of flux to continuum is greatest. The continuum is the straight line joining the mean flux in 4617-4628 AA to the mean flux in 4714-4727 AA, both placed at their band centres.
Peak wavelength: 4693.48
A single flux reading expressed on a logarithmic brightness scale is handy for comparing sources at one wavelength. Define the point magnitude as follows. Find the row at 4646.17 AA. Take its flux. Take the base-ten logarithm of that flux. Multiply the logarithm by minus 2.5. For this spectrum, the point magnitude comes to -2.18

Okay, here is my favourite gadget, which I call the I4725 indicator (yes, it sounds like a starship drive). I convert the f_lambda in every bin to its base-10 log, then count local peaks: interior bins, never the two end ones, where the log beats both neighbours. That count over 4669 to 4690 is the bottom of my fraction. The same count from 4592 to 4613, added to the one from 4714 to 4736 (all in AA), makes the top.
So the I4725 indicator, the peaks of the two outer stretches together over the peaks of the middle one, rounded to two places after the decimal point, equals 1.67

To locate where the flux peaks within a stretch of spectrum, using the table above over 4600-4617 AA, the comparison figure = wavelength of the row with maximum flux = 4614.18 AA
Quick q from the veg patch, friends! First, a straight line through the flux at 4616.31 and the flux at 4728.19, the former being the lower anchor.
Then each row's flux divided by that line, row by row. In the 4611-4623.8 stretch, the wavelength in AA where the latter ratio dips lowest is 4612.06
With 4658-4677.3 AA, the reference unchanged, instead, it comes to 4663.31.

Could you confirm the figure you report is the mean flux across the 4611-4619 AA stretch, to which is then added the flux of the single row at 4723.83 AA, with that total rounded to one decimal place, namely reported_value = 16.8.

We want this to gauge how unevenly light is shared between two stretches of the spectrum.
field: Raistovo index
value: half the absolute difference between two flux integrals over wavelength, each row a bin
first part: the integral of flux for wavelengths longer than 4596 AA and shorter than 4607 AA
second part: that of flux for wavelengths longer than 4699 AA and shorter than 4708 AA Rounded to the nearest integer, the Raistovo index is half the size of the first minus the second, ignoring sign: 6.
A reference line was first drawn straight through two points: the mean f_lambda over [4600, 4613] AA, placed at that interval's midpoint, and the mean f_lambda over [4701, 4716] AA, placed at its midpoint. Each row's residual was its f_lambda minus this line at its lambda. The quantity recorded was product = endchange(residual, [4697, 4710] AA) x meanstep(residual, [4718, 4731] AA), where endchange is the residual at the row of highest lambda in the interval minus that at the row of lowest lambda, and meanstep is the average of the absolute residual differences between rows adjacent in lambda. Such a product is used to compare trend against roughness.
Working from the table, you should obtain 0.3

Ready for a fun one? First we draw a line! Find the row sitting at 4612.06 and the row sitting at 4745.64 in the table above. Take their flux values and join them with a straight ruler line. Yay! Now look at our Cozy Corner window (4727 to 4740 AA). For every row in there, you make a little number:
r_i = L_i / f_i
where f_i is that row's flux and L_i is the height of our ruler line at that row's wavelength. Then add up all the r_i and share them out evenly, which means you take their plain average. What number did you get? 0.97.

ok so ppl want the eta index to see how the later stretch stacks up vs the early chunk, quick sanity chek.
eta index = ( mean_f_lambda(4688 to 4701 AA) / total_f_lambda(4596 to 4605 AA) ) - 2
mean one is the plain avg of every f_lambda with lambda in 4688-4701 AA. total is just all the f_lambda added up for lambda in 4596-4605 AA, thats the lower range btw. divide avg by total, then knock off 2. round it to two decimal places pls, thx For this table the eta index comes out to -1.75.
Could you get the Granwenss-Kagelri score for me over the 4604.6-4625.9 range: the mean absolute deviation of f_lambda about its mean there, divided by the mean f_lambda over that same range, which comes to 0.078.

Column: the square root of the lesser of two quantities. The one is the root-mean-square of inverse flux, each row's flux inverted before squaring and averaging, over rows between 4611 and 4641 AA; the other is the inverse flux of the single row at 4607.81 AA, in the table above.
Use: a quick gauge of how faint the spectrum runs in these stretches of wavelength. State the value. 0.353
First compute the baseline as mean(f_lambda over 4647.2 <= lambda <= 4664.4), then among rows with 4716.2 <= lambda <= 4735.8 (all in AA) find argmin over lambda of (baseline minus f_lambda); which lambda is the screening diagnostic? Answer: 4721.66 AA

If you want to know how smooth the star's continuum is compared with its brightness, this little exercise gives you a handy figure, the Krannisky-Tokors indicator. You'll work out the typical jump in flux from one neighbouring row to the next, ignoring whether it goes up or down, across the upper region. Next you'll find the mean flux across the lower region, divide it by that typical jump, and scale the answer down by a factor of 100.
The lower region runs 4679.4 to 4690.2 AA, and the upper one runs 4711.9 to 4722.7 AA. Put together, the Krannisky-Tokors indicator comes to 0.23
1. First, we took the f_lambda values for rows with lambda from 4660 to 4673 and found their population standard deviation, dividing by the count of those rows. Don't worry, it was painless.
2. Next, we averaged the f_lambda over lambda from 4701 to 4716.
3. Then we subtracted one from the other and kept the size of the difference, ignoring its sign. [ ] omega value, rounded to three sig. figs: 6.96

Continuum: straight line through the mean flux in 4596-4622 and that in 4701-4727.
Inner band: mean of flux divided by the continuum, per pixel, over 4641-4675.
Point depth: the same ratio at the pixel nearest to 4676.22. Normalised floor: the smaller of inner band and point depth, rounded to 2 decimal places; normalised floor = 0.95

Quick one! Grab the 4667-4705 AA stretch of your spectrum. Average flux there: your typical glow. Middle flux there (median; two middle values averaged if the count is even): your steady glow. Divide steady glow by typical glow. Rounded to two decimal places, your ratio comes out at 1.01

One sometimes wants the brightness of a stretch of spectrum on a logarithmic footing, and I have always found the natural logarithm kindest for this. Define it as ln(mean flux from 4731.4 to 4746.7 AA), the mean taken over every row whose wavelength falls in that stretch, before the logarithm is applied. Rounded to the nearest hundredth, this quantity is 2.05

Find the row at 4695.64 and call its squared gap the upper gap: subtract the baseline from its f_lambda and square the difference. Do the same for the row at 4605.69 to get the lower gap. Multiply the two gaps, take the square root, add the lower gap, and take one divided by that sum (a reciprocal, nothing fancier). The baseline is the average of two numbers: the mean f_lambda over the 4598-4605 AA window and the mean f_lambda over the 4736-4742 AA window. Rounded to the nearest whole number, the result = 1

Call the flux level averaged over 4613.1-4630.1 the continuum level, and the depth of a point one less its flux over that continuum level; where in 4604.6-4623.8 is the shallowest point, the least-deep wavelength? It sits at 4620.56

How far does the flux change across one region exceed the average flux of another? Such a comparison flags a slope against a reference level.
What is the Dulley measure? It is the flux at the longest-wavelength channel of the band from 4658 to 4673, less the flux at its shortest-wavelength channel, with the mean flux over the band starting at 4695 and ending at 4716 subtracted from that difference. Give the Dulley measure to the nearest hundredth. -8.54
